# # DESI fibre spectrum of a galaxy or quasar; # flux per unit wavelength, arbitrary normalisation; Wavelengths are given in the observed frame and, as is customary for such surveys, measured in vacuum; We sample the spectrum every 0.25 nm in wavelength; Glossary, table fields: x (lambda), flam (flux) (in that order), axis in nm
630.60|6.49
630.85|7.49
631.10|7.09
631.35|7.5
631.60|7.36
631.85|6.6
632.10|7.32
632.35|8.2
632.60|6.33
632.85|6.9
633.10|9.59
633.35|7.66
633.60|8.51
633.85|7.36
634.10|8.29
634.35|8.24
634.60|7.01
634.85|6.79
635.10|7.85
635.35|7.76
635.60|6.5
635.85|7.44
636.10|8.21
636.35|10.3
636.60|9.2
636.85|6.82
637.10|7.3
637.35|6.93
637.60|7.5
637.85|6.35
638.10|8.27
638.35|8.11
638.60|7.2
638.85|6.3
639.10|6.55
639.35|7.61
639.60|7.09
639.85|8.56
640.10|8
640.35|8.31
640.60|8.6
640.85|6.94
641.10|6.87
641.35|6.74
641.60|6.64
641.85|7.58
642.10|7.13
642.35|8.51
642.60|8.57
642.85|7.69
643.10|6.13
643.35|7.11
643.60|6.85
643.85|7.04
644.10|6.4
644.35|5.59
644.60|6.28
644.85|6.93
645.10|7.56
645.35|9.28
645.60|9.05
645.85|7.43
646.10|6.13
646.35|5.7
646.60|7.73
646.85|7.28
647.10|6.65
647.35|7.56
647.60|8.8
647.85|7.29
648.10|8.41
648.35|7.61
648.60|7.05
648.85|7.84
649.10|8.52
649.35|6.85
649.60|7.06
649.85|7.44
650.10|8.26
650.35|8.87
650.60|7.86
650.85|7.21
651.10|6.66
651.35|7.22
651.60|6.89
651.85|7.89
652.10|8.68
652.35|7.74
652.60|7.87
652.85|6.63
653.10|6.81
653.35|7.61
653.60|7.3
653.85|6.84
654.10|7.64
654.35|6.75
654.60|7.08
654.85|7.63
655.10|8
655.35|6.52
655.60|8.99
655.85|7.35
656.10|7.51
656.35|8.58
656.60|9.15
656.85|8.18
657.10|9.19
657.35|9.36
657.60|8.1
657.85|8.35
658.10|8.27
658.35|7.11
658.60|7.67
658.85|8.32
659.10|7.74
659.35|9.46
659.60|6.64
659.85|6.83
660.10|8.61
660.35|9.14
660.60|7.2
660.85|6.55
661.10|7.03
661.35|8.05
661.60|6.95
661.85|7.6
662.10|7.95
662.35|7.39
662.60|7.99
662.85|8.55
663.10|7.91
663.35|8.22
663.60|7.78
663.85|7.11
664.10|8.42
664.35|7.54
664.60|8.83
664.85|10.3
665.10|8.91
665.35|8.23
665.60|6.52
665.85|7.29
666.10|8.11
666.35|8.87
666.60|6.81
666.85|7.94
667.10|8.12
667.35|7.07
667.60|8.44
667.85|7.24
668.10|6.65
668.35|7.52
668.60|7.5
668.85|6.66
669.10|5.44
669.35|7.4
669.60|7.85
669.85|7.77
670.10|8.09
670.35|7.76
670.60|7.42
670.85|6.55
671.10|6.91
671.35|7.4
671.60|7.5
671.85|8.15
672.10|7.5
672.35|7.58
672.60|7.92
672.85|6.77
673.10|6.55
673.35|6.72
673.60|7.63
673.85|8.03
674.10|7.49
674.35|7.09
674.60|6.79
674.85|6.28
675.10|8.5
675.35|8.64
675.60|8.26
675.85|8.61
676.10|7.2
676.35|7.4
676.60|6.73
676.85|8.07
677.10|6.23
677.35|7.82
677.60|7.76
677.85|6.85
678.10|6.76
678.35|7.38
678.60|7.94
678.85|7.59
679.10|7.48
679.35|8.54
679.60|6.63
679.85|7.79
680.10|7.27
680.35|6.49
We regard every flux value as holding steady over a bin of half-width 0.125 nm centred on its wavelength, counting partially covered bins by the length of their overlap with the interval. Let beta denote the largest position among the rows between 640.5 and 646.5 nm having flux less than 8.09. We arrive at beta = 646.35 nm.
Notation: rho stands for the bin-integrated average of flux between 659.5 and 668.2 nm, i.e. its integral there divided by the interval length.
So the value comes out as 7.80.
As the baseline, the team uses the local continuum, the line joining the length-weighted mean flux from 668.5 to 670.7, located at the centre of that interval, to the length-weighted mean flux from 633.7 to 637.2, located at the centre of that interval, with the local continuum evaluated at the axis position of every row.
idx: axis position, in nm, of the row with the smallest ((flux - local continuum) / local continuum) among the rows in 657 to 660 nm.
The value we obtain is 659.60 nm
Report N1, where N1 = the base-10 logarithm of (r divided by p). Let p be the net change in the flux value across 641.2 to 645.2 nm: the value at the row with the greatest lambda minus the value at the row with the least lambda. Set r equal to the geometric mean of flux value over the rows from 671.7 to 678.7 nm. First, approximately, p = 0.82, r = 7.42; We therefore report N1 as 1.0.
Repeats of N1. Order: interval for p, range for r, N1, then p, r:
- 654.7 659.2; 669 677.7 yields 1.8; 0.11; 7.39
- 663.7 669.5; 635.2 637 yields 1.4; 0.29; 7.94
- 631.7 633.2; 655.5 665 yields 0.4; 2.99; 8.01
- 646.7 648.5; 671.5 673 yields 1.4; 0.33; 7.56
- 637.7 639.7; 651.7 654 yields 1.0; 0.74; 7.46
